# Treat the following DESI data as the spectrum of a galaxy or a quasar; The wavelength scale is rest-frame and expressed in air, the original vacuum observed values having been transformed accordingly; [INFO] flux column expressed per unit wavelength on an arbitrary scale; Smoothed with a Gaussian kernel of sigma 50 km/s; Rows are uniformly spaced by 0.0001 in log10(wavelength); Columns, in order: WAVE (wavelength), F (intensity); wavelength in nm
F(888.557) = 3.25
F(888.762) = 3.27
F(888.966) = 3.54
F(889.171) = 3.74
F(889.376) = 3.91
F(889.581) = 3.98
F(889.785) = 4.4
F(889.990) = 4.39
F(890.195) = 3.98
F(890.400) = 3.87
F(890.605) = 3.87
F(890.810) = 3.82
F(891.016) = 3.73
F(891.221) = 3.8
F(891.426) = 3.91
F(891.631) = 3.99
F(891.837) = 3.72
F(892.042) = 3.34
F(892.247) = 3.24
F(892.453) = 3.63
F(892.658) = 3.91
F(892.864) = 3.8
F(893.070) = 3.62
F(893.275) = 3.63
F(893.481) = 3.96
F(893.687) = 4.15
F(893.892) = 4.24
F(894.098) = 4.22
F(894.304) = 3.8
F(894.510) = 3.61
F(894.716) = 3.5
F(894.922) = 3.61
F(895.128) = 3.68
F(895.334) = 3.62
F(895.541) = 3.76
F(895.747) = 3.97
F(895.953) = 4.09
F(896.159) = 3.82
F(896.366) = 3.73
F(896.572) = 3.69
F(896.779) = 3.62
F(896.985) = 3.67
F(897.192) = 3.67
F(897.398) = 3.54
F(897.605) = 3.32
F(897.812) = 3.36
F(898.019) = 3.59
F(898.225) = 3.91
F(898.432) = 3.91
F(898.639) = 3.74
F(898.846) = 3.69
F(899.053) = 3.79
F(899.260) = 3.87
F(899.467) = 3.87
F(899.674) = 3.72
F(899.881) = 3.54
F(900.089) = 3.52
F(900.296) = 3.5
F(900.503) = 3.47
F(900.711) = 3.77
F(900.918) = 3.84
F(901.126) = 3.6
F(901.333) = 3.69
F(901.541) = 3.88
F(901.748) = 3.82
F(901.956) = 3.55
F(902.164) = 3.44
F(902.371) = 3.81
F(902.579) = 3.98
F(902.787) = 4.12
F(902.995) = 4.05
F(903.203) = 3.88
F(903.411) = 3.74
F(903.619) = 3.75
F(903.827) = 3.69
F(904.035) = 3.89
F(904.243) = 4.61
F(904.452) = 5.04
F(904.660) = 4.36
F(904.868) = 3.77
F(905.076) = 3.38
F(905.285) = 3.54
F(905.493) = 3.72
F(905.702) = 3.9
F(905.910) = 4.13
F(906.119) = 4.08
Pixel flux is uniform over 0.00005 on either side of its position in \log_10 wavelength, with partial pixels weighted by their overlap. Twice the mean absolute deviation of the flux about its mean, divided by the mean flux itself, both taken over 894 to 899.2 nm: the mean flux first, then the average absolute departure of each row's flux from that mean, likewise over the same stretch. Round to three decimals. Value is 0.080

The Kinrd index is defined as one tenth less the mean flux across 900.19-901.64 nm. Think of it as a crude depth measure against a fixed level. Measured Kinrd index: -3.58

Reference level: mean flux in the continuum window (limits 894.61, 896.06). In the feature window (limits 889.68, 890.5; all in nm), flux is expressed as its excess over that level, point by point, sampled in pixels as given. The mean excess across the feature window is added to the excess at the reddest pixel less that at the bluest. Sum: -0.1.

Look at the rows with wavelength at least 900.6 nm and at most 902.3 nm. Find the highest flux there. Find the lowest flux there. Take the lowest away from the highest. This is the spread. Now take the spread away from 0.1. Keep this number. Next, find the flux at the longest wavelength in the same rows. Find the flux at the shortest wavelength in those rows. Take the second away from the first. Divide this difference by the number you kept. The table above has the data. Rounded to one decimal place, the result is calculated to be 1.0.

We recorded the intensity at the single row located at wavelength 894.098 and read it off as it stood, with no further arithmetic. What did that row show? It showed 4.22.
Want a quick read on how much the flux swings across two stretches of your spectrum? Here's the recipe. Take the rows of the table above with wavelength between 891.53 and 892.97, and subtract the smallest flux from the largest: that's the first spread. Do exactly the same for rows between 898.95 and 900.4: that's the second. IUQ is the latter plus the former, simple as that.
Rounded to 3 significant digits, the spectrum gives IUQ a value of 1.12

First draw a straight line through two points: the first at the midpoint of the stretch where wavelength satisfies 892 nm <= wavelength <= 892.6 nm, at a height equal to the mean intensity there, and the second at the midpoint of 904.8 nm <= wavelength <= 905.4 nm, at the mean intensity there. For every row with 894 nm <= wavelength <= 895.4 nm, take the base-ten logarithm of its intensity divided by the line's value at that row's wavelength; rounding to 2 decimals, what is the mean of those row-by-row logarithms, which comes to 0.03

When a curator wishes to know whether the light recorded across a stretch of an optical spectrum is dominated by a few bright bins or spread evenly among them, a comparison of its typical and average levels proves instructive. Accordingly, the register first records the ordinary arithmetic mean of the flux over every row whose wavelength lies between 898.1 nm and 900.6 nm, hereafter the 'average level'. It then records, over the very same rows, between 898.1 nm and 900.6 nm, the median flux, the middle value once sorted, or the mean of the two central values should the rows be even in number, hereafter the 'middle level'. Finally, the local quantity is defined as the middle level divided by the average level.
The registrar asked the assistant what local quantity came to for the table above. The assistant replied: 1.01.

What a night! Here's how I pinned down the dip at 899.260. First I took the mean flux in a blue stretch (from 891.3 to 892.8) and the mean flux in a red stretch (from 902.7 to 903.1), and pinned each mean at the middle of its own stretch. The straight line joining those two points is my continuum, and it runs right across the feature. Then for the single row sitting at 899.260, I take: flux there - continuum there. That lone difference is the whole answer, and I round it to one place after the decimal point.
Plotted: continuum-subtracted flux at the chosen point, -0.1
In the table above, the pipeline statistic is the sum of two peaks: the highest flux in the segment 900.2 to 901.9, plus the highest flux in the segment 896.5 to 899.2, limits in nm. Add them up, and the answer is 7.8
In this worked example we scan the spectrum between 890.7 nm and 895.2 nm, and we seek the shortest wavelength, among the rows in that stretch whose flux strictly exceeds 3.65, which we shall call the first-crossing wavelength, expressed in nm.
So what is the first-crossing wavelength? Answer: 890.810 nm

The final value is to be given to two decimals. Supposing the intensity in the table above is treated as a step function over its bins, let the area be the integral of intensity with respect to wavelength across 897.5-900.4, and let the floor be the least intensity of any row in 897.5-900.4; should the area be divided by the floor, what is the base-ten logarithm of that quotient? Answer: 0.51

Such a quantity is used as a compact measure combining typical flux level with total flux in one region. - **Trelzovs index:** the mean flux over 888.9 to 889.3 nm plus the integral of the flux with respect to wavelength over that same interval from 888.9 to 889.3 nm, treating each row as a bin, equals 5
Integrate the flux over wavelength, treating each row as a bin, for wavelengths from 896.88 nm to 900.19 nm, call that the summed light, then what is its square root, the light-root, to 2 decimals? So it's 3.49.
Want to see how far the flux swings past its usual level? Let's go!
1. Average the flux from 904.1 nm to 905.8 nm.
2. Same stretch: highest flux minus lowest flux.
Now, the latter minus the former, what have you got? -2.4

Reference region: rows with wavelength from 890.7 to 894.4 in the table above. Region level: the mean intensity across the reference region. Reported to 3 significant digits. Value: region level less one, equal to 2.81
